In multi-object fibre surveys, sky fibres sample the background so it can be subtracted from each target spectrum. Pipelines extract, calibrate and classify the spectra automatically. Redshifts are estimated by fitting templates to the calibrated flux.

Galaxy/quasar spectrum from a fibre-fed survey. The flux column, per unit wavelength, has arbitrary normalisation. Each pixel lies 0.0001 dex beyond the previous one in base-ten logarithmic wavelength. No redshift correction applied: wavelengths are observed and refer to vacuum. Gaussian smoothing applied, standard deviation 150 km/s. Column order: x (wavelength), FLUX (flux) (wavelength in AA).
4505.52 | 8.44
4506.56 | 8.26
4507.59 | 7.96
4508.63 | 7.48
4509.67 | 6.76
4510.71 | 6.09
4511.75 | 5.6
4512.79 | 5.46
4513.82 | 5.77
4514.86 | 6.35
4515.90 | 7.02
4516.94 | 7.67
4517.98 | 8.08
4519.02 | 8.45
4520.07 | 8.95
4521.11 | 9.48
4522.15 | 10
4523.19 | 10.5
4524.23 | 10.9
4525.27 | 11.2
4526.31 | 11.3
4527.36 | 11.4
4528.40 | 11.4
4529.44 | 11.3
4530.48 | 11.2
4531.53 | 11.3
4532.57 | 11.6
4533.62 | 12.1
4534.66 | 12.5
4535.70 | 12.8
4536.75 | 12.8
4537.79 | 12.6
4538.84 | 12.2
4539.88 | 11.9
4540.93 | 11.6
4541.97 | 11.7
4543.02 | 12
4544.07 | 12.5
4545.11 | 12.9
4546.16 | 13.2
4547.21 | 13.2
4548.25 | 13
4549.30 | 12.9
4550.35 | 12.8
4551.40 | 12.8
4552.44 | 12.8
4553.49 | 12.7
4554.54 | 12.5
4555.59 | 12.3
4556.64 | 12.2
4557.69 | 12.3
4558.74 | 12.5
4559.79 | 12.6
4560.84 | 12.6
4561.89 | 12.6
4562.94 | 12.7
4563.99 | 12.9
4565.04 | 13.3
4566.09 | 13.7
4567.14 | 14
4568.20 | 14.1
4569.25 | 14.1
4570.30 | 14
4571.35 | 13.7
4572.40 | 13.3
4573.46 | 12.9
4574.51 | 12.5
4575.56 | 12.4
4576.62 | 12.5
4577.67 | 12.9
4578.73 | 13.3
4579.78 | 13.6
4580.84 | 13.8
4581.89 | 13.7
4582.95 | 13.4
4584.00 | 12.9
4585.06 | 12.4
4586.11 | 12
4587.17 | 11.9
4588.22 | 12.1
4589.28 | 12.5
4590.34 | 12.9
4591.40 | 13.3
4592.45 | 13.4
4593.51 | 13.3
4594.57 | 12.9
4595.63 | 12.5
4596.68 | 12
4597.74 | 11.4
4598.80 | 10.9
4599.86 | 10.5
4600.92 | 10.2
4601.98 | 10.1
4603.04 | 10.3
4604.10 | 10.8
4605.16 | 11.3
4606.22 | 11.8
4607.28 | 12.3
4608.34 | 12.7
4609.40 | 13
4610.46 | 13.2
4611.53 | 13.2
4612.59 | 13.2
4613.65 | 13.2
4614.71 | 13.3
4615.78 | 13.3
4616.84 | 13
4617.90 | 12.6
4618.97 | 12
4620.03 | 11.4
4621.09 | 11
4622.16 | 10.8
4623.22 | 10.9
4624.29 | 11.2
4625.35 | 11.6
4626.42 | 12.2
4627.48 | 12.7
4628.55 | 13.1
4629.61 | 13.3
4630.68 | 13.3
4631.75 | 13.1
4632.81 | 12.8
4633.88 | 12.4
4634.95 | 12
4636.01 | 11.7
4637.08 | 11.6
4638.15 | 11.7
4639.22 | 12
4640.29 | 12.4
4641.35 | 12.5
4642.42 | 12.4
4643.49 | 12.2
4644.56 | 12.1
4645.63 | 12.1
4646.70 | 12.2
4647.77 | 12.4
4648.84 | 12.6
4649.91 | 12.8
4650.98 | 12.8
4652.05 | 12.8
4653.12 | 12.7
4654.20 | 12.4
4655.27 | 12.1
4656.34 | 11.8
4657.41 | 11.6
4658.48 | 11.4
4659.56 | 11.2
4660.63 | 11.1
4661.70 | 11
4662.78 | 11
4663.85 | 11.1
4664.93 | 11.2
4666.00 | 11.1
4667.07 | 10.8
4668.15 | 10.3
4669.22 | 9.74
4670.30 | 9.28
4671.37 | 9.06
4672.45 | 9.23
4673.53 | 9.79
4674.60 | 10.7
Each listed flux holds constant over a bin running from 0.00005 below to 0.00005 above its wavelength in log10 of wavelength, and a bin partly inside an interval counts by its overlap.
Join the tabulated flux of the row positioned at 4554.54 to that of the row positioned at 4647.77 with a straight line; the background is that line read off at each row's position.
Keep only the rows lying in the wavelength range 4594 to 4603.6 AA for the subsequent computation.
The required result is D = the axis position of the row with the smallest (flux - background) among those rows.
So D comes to 4601.98 AA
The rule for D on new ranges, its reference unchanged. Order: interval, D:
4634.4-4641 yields 4637.08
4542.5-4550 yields 4543.02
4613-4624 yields 4622.16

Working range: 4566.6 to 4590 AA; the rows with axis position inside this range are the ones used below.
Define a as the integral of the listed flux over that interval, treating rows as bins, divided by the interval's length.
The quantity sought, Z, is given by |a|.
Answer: 13.1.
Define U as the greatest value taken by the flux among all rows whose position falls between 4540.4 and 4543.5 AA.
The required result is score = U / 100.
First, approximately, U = 12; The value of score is 0.120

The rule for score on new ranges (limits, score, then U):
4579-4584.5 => 0.138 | 13.8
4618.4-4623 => 0.120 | 12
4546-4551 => 0.132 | 13.2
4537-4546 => 0.129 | 12.9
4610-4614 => 0.132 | 13.2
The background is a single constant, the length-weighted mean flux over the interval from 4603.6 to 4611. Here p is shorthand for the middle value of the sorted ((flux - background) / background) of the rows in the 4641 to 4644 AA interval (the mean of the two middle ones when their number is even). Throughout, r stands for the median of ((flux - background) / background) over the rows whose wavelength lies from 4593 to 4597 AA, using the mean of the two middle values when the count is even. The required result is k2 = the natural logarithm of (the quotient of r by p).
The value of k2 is 0.8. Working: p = 0.02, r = 0.04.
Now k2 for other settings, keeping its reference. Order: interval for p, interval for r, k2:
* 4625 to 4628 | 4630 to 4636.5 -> 2.4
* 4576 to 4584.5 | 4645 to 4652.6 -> -1.0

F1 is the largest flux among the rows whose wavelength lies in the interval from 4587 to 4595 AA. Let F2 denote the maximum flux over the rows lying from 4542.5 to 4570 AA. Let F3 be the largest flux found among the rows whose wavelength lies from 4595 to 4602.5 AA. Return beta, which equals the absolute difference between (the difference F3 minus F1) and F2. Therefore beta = 15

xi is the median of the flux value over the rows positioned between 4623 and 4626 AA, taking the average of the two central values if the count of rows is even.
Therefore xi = 11.2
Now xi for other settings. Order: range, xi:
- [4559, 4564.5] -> 12.6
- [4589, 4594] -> 13.3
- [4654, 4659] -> 11.8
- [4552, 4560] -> 12.5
